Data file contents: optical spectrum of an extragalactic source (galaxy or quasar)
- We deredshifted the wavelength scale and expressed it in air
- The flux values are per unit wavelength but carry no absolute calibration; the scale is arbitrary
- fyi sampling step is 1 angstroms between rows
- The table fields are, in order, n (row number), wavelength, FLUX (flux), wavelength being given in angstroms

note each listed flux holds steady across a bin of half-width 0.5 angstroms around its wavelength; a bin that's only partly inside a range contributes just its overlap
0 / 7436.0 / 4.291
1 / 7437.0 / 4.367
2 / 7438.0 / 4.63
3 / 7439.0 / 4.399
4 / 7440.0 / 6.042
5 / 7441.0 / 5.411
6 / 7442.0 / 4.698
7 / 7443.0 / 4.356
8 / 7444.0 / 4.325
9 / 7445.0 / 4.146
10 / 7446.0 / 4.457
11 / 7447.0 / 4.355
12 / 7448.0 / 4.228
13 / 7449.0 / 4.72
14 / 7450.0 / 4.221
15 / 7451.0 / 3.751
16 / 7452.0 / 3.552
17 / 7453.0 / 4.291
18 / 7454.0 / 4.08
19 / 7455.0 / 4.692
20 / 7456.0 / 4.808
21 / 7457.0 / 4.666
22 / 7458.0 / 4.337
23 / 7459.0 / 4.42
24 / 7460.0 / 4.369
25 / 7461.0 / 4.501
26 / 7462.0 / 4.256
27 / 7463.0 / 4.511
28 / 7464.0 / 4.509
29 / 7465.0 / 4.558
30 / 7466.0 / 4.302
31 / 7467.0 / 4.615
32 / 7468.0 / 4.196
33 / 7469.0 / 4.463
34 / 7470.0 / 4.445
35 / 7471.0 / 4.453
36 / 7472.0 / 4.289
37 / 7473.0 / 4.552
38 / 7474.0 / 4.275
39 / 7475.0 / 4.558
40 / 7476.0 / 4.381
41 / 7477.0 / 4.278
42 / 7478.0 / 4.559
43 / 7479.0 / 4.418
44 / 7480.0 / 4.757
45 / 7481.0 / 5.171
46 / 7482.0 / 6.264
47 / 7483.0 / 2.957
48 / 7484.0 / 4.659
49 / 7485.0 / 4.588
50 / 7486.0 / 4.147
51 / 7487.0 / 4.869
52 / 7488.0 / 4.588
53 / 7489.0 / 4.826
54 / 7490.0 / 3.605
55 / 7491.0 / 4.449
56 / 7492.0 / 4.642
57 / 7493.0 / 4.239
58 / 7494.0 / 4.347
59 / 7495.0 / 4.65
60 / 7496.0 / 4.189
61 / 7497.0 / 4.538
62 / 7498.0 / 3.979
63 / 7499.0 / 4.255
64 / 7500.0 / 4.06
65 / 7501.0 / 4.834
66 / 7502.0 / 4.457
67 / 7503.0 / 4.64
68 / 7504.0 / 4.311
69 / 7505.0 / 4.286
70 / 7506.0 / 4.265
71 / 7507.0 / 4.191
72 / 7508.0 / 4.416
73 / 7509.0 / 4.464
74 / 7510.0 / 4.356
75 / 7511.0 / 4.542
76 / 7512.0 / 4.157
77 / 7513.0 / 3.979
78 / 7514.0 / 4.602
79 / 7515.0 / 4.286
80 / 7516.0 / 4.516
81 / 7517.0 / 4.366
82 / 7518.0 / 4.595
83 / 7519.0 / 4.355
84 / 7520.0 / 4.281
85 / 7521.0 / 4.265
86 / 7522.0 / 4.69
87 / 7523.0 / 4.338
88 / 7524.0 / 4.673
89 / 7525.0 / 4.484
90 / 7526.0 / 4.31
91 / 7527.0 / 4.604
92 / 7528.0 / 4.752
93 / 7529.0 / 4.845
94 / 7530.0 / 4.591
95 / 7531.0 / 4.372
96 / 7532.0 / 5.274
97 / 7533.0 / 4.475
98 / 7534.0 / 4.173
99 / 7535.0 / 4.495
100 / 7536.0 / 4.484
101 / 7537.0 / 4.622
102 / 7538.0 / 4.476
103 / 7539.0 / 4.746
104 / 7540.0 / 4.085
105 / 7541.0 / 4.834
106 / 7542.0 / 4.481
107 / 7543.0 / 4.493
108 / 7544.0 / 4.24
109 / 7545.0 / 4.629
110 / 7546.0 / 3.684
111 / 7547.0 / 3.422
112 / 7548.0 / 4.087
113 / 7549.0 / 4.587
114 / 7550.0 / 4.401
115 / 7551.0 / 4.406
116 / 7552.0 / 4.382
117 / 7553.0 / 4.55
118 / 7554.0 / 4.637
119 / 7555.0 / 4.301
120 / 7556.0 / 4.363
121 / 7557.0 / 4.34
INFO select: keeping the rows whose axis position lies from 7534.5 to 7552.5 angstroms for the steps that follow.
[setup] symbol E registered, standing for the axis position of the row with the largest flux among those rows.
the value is 7541.0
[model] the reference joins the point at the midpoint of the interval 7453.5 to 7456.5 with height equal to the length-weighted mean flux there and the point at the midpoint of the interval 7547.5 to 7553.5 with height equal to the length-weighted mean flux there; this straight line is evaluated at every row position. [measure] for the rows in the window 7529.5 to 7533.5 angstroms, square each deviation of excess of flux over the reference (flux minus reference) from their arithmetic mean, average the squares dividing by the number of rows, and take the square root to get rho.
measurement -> 0.35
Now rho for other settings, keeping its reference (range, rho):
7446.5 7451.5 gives 0.31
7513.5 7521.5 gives 0.13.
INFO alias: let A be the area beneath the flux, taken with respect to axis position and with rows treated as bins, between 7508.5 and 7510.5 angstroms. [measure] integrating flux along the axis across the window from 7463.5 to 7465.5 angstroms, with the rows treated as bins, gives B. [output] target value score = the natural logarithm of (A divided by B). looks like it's -0.03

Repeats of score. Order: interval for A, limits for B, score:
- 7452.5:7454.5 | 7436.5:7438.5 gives -0.07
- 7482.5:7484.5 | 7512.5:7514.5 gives -0.12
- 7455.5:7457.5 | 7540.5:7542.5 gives 0.02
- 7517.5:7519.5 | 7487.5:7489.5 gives -0.05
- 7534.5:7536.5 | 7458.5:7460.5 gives 0.02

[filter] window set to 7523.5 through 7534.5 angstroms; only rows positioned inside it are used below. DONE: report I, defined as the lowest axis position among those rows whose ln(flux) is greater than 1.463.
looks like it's 7524.0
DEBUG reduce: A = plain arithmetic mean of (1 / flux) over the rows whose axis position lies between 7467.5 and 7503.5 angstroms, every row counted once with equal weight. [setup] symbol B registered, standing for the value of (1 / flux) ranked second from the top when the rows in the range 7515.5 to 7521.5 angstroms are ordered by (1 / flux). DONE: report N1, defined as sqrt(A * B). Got 0.230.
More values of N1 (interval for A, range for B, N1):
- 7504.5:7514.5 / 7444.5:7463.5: 0.248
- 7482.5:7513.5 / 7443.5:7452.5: 0.249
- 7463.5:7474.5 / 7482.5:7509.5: 0.251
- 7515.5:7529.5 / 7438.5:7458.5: 0.243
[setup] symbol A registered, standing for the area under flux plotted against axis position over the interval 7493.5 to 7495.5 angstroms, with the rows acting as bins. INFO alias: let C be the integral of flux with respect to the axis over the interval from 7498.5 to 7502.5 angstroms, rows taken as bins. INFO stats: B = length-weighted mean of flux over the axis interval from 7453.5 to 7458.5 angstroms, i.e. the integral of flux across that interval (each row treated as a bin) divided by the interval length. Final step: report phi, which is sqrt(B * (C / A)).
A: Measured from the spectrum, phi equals 3.0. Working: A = 9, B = 4.52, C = 18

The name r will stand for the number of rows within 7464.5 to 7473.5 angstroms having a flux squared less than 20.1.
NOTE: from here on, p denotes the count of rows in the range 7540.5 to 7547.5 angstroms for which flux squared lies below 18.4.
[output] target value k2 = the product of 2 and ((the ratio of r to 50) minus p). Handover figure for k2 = -6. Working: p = 3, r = 6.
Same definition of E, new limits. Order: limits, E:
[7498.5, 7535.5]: 7532.0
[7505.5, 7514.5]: 7514.0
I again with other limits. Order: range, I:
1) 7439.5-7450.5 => 7440.0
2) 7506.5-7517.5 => 7508.0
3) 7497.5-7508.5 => 7501.0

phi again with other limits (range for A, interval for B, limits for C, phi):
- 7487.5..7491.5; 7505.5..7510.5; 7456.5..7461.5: 2.4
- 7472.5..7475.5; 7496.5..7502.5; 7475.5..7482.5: 3.3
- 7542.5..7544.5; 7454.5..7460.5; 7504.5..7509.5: 3.4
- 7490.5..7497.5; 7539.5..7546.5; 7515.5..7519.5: 1.6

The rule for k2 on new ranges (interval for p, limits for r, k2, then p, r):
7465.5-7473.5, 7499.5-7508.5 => -4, 2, 7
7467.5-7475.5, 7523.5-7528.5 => -6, 3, 1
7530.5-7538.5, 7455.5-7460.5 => -2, 1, 3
